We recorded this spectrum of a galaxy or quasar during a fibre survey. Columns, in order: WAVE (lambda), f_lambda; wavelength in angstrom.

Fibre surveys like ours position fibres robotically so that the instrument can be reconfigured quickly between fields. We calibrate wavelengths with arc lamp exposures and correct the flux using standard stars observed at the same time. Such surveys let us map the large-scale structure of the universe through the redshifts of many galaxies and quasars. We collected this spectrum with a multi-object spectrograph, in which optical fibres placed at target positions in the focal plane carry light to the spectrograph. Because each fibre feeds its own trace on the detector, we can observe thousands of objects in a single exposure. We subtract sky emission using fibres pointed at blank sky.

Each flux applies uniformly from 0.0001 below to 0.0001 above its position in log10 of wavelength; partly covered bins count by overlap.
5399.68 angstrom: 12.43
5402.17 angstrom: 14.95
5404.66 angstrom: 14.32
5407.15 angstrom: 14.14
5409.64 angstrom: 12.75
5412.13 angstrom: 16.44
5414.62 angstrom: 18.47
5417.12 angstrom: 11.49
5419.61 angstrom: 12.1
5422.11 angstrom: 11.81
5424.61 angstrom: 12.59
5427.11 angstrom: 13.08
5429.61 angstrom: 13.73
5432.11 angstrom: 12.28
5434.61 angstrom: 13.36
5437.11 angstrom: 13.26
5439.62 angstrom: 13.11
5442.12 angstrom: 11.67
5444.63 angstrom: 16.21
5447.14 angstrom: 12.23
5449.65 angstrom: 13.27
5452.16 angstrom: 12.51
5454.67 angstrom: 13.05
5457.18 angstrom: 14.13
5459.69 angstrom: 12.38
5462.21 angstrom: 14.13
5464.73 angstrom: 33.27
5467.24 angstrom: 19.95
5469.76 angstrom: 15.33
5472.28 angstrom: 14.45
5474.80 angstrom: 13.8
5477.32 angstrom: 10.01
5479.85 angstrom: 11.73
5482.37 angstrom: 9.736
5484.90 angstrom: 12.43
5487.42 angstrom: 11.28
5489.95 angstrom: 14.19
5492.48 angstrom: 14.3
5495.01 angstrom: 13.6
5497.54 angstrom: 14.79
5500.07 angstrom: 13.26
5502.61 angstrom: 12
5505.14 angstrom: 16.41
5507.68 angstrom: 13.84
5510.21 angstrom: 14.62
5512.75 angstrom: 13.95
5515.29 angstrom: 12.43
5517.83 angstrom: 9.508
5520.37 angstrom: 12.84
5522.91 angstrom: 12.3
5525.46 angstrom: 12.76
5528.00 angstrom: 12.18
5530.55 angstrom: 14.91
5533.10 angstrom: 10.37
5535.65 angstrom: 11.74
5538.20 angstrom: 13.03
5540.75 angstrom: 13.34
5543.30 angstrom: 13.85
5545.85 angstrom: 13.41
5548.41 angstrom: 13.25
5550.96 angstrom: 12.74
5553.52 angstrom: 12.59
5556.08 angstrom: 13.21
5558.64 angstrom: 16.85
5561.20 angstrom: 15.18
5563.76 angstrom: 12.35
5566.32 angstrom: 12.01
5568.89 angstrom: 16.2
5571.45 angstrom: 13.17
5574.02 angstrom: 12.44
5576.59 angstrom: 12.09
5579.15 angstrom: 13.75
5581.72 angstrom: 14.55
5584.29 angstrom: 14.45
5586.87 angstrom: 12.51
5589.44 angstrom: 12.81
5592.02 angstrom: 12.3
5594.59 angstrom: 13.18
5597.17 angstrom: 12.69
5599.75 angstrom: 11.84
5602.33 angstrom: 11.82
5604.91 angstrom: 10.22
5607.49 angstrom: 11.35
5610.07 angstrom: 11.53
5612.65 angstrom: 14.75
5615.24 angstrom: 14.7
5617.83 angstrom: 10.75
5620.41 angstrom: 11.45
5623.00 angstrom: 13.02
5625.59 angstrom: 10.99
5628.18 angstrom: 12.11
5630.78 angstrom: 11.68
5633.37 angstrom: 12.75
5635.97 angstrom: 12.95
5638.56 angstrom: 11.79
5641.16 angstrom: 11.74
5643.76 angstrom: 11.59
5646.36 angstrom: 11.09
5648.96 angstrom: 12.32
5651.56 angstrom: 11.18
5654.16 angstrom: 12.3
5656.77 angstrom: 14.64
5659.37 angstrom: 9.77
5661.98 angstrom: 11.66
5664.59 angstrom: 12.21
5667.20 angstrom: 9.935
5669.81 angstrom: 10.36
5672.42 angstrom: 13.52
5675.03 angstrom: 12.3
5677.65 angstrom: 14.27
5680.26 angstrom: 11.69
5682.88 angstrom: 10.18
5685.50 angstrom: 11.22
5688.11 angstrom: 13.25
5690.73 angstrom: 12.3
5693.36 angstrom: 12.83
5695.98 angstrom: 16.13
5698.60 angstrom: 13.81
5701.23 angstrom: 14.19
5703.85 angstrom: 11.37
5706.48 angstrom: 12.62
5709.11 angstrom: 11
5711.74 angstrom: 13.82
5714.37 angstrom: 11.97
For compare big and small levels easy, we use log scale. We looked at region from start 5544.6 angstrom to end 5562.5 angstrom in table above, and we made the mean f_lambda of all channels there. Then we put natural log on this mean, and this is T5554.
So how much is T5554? 2.63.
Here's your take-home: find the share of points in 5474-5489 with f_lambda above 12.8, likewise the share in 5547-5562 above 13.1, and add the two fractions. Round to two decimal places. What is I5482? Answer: 0.83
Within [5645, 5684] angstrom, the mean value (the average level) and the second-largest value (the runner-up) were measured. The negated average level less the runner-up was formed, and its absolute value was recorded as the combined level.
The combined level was 26.1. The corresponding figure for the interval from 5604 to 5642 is 26.8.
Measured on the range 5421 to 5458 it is 27.2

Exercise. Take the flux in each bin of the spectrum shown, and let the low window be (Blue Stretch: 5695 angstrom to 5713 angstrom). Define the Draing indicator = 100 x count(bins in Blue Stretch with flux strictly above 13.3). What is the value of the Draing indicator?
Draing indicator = 400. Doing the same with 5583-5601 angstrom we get 100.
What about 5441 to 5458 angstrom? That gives 200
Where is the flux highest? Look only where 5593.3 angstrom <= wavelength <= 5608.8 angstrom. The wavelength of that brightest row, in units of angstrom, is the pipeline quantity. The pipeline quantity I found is 5594.59 angstrom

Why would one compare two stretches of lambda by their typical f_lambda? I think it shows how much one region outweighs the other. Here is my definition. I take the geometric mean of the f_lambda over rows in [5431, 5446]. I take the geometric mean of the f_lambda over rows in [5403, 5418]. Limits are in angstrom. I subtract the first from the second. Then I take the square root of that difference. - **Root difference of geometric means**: 1.1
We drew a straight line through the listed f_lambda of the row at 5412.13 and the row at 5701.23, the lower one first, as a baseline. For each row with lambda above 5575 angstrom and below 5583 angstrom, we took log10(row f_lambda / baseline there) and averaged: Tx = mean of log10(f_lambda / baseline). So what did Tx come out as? -0.05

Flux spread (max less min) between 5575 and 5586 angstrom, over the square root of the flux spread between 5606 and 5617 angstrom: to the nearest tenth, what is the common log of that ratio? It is 0.1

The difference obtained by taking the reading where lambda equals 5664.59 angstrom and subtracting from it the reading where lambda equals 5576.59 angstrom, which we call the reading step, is 0.1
